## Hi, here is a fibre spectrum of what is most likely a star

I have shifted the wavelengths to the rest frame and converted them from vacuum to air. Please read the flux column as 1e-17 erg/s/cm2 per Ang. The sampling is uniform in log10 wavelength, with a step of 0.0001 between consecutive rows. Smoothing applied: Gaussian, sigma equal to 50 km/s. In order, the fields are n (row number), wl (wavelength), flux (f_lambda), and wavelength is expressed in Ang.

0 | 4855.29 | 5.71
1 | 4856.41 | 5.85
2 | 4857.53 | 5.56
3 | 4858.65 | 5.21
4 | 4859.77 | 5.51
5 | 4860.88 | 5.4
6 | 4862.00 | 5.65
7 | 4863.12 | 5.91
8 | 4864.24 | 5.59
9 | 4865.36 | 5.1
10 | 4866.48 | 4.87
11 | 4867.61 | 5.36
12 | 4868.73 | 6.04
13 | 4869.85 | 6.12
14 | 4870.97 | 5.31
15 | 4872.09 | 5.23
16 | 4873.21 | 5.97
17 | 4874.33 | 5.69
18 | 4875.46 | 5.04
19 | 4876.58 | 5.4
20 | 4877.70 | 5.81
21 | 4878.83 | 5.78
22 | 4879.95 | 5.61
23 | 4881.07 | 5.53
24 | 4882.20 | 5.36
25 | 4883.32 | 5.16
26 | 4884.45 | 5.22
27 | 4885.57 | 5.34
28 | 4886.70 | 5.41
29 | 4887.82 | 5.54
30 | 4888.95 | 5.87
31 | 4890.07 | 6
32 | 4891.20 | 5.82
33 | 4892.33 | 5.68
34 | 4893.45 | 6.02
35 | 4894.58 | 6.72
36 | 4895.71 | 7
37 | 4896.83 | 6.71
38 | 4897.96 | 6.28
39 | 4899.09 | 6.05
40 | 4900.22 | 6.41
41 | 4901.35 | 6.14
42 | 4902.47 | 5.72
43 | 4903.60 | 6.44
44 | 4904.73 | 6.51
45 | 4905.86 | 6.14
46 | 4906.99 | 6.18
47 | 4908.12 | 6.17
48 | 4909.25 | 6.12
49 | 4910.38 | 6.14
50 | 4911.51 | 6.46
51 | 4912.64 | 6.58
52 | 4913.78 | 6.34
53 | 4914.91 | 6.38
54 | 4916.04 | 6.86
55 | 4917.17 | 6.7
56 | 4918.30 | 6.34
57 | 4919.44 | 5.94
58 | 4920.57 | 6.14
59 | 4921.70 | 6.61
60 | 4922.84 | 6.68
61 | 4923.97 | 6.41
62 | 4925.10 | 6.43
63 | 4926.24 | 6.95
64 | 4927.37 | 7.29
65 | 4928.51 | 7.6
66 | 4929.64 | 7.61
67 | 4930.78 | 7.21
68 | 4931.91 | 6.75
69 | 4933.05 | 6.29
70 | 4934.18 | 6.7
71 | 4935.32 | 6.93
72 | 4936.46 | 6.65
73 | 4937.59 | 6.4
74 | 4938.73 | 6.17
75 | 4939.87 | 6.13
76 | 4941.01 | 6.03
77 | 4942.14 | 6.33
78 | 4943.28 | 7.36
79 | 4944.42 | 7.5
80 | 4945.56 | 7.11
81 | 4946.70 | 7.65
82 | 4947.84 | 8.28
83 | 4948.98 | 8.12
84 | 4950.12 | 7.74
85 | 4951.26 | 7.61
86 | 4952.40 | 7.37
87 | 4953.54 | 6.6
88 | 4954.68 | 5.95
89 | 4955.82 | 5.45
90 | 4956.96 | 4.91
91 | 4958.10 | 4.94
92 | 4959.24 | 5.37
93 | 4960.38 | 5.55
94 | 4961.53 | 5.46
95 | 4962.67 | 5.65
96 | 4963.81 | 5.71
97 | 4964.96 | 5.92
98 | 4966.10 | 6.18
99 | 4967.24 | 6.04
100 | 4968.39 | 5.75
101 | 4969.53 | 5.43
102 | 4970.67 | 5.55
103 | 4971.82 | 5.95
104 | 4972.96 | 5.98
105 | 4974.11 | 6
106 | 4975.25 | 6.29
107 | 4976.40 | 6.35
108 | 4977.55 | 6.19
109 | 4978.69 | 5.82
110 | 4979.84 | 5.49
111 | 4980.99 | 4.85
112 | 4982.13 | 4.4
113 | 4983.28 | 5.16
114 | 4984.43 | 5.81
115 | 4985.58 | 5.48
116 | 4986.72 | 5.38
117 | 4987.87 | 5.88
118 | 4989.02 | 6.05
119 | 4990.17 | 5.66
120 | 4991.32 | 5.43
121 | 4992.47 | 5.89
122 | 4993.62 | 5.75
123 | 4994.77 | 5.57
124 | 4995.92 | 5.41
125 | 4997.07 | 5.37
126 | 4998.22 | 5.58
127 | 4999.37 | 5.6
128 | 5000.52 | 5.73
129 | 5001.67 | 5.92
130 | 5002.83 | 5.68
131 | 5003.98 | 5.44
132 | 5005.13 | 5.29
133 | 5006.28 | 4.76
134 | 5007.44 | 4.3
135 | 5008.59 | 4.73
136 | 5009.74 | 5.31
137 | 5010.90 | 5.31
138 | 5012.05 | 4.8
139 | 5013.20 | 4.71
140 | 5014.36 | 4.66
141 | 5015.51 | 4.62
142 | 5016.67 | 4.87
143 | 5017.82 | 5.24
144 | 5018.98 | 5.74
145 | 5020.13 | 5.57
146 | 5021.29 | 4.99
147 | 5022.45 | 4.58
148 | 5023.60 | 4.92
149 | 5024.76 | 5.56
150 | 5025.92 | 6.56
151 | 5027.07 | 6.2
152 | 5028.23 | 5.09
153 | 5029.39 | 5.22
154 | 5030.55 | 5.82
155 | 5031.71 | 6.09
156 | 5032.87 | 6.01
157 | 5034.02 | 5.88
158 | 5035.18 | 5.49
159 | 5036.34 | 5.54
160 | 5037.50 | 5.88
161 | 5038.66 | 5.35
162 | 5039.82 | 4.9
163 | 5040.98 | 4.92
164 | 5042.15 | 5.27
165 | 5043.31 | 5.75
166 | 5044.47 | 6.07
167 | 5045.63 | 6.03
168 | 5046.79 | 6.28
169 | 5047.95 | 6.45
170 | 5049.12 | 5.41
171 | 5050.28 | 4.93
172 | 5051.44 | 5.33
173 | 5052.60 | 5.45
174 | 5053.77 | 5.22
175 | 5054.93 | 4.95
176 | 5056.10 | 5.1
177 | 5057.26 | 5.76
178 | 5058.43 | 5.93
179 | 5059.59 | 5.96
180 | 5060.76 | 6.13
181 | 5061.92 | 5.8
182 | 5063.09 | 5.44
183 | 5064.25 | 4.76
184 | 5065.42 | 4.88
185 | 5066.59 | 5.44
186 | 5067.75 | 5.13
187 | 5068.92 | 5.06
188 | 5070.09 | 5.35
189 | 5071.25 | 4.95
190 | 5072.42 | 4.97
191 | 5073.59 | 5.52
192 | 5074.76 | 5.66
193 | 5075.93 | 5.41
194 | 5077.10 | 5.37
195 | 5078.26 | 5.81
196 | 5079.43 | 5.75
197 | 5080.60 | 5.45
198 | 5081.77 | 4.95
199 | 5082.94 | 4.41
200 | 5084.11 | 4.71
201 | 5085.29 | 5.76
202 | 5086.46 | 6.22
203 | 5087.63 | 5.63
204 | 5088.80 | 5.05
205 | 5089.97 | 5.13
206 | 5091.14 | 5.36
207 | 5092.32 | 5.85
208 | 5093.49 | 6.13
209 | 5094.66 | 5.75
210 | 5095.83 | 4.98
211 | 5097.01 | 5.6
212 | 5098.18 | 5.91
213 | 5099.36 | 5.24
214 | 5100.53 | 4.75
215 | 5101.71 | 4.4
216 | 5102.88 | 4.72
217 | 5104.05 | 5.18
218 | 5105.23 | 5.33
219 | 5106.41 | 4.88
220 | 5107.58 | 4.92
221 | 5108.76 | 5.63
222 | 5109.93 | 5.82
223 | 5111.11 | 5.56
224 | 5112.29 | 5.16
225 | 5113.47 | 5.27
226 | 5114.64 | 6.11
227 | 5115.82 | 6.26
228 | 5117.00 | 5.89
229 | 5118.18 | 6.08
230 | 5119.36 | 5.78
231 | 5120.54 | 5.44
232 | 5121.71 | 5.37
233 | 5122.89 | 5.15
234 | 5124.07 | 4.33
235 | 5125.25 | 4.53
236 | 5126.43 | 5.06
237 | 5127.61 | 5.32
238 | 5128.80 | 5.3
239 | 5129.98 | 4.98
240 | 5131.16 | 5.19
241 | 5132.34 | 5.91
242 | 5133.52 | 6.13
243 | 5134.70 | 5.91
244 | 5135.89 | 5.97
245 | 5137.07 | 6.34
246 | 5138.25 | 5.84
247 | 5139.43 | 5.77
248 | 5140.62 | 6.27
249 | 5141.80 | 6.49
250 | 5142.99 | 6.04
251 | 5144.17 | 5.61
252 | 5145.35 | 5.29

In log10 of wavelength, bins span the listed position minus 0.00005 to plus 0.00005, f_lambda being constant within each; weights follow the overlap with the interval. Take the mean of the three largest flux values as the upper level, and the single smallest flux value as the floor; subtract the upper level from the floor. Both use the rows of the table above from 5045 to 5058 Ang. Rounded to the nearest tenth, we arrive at -1.3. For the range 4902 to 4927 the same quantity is -1.1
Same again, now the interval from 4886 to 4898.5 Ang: -1.4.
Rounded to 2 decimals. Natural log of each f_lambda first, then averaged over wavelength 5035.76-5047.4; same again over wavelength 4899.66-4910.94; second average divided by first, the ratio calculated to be 1.06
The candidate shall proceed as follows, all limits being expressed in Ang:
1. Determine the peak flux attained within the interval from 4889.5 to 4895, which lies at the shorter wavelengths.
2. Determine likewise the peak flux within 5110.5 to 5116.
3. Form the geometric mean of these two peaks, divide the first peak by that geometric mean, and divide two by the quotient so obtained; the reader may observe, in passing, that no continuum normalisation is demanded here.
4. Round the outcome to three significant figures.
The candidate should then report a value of 1.93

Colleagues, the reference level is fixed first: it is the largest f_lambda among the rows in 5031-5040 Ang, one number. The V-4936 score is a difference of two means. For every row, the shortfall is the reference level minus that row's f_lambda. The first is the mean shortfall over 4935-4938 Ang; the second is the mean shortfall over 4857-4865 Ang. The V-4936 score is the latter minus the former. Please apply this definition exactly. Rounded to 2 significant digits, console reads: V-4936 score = 1.1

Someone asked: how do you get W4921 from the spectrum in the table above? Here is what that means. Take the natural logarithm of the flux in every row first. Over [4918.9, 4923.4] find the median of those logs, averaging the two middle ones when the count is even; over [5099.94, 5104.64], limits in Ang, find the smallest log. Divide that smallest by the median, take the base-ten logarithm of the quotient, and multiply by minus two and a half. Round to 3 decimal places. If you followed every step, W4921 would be 0.242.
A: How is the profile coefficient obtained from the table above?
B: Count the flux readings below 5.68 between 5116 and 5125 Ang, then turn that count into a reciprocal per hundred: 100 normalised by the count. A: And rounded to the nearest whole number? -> 25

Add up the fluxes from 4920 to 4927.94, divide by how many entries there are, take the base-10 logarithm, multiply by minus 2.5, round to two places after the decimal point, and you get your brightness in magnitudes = -2.06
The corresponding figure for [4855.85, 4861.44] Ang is -1.85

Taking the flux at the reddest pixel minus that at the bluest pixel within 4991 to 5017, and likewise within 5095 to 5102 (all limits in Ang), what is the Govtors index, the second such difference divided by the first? 1.0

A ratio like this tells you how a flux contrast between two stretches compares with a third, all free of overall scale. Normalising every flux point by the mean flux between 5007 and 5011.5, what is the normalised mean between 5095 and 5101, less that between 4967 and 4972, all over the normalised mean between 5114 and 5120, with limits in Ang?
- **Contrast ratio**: -0.1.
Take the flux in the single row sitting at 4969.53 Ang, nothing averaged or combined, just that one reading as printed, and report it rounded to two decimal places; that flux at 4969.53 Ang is 5.43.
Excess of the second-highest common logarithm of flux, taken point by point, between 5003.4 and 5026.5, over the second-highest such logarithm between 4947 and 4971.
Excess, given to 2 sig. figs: -0.15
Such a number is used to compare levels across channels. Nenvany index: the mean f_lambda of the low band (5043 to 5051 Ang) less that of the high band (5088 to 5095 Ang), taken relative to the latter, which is 0.05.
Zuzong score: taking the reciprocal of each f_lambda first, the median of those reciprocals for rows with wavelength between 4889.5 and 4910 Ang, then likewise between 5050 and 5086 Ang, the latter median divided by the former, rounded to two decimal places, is 1.15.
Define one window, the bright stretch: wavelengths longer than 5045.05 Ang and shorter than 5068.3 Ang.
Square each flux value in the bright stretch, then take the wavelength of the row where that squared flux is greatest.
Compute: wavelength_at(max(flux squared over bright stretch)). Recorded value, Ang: 5047.95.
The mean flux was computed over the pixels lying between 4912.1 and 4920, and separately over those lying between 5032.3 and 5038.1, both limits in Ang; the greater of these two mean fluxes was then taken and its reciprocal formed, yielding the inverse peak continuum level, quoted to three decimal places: 0.155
